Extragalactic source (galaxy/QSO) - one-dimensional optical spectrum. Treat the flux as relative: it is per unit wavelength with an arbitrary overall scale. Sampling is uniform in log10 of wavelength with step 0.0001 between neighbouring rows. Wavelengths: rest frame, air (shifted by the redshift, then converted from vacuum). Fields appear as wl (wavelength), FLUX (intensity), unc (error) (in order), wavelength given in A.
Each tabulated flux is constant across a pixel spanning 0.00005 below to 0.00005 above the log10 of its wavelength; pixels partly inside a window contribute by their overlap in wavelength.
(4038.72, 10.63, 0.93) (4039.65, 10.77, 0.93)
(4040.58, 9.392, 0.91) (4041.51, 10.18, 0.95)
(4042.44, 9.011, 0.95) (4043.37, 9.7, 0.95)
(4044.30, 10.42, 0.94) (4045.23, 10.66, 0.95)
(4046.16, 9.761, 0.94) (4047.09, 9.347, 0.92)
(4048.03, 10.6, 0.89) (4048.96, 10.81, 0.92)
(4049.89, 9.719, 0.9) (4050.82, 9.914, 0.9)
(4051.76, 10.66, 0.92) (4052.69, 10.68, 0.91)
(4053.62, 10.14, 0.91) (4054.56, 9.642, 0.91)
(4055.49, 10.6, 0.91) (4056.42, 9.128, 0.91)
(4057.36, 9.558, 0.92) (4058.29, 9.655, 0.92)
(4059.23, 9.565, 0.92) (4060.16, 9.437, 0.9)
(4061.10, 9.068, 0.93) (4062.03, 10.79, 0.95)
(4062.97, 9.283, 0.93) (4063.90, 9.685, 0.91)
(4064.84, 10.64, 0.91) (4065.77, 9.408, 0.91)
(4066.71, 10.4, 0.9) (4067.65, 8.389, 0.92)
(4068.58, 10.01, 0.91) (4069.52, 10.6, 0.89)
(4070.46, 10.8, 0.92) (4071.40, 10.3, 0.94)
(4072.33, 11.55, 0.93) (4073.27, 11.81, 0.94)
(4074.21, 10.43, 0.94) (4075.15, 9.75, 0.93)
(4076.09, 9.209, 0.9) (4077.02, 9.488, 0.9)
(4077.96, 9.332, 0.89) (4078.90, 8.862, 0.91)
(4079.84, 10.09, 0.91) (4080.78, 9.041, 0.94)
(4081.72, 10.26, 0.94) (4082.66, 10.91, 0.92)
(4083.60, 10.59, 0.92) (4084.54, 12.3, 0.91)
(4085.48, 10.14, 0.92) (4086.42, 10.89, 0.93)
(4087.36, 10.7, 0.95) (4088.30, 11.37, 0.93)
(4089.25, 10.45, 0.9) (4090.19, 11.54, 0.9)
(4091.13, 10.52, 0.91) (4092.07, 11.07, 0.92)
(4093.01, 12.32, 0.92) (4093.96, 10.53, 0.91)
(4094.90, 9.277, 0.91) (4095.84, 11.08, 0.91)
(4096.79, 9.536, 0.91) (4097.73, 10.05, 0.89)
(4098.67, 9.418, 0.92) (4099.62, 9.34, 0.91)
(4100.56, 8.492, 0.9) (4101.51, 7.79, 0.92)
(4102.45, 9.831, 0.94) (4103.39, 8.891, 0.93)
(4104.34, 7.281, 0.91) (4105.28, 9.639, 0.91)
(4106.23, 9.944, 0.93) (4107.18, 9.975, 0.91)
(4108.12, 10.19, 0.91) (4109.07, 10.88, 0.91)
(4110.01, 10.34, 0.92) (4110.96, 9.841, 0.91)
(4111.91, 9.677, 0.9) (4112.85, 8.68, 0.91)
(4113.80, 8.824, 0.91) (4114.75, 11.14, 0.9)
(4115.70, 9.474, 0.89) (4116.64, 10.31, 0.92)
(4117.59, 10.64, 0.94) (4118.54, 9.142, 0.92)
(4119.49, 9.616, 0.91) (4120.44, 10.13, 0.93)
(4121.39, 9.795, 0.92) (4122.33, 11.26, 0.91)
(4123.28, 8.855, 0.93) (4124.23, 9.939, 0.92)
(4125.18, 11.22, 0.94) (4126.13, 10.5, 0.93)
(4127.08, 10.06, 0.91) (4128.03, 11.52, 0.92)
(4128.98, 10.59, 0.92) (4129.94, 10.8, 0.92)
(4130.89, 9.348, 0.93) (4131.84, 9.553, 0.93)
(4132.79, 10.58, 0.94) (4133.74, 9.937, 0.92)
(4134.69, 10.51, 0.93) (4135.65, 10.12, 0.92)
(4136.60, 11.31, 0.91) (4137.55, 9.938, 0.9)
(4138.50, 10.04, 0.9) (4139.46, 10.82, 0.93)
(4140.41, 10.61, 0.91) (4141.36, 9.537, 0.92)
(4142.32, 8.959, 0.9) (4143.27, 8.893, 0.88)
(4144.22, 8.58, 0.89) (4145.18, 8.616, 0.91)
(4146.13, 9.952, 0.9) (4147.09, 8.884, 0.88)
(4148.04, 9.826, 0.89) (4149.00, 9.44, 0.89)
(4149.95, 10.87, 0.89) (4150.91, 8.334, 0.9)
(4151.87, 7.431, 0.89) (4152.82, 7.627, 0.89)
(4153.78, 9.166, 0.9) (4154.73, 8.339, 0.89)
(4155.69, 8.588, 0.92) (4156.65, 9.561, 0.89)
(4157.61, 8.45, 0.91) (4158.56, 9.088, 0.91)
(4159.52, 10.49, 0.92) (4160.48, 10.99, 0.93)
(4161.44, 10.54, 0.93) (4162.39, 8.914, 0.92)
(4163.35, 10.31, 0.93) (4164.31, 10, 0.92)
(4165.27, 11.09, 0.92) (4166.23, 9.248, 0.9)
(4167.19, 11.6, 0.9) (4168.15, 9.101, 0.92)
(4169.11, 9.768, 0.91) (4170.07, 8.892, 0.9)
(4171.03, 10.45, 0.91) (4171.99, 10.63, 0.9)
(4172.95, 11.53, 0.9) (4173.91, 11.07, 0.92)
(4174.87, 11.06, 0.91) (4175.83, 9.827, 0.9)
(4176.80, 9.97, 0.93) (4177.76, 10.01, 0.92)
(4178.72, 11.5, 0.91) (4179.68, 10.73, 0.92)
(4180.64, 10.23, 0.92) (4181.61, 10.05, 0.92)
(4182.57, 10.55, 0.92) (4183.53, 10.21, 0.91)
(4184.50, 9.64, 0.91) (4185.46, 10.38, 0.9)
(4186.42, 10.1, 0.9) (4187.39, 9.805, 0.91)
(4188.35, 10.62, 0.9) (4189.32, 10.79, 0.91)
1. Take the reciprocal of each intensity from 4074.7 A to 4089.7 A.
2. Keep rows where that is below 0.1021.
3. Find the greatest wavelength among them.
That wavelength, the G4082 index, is 4089.25 A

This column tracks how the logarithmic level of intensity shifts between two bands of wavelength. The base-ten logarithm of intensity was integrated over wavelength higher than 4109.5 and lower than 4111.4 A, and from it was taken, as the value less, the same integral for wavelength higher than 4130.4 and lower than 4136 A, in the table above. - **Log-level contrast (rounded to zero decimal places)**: -4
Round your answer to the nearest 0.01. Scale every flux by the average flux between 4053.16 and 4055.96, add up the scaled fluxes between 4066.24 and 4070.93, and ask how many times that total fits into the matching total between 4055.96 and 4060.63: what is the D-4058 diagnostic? 0.94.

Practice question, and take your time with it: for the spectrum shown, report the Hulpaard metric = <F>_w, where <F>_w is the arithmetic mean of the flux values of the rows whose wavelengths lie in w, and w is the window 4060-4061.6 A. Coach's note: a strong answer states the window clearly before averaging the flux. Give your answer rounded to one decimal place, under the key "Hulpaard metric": 9.3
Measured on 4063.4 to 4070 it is 9.9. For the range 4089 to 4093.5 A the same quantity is 11.2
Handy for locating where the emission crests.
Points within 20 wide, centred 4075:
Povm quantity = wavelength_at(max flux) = 4084.54 A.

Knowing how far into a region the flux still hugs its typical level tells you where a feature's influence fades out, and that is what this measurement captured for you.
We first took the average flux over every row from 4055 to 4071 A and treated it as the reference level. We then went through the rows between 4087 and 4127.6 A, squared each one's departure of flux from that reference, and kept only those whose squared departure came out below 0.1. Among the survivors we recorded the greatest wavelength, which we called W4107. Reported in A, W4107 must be 4127.08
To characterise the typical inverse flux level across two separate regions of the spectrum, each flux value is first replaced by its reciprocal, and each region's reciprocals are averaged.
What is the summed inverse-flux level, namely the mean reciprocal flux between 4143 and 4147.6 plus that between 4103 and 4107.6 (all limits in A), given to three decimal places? 0.222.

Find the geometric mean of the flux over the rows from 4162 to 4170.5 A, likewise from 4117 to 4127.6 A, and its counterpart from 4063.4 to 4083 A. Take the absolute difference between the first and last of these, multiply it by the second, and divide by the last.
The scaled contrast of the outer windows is 0.2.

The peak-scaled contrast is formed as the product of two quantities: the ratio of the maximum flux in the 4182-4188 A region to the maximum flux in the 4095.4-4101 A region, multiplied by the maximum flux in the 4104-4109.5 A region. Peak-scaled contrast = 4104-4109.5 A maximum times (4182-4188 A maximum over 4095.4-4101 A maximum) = 10.4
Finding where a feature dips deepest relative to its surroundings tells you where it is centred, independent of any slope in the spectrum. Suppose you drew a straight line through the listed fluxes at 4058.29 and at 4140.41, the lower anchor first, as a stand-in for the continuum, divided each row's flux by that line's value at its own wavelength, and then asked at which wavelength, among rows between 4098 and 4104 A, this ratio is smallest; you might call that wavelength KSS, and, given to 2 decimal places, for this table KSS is 4101.51 A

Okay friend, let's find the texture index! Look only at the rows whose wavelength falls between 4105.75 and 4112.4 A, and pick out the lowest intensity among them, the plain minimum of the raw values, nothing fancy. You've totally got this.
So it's 9.677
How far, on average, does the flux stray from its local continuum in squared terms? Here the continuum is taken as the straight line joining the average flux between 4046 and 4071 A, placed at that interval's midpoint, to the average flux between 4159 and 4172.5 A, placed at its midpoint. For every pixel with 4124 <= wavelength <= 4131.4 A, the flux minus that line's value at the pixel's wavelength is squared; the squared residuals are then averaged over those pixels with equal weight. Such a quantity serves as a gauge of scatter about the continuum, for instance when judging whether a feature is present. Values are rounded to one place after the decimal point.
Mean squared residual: 0.6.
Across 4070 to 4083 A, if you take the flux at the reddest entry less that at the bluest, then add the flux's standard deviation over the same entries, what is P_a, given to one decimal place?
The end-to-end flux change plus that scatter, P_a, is 1.0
